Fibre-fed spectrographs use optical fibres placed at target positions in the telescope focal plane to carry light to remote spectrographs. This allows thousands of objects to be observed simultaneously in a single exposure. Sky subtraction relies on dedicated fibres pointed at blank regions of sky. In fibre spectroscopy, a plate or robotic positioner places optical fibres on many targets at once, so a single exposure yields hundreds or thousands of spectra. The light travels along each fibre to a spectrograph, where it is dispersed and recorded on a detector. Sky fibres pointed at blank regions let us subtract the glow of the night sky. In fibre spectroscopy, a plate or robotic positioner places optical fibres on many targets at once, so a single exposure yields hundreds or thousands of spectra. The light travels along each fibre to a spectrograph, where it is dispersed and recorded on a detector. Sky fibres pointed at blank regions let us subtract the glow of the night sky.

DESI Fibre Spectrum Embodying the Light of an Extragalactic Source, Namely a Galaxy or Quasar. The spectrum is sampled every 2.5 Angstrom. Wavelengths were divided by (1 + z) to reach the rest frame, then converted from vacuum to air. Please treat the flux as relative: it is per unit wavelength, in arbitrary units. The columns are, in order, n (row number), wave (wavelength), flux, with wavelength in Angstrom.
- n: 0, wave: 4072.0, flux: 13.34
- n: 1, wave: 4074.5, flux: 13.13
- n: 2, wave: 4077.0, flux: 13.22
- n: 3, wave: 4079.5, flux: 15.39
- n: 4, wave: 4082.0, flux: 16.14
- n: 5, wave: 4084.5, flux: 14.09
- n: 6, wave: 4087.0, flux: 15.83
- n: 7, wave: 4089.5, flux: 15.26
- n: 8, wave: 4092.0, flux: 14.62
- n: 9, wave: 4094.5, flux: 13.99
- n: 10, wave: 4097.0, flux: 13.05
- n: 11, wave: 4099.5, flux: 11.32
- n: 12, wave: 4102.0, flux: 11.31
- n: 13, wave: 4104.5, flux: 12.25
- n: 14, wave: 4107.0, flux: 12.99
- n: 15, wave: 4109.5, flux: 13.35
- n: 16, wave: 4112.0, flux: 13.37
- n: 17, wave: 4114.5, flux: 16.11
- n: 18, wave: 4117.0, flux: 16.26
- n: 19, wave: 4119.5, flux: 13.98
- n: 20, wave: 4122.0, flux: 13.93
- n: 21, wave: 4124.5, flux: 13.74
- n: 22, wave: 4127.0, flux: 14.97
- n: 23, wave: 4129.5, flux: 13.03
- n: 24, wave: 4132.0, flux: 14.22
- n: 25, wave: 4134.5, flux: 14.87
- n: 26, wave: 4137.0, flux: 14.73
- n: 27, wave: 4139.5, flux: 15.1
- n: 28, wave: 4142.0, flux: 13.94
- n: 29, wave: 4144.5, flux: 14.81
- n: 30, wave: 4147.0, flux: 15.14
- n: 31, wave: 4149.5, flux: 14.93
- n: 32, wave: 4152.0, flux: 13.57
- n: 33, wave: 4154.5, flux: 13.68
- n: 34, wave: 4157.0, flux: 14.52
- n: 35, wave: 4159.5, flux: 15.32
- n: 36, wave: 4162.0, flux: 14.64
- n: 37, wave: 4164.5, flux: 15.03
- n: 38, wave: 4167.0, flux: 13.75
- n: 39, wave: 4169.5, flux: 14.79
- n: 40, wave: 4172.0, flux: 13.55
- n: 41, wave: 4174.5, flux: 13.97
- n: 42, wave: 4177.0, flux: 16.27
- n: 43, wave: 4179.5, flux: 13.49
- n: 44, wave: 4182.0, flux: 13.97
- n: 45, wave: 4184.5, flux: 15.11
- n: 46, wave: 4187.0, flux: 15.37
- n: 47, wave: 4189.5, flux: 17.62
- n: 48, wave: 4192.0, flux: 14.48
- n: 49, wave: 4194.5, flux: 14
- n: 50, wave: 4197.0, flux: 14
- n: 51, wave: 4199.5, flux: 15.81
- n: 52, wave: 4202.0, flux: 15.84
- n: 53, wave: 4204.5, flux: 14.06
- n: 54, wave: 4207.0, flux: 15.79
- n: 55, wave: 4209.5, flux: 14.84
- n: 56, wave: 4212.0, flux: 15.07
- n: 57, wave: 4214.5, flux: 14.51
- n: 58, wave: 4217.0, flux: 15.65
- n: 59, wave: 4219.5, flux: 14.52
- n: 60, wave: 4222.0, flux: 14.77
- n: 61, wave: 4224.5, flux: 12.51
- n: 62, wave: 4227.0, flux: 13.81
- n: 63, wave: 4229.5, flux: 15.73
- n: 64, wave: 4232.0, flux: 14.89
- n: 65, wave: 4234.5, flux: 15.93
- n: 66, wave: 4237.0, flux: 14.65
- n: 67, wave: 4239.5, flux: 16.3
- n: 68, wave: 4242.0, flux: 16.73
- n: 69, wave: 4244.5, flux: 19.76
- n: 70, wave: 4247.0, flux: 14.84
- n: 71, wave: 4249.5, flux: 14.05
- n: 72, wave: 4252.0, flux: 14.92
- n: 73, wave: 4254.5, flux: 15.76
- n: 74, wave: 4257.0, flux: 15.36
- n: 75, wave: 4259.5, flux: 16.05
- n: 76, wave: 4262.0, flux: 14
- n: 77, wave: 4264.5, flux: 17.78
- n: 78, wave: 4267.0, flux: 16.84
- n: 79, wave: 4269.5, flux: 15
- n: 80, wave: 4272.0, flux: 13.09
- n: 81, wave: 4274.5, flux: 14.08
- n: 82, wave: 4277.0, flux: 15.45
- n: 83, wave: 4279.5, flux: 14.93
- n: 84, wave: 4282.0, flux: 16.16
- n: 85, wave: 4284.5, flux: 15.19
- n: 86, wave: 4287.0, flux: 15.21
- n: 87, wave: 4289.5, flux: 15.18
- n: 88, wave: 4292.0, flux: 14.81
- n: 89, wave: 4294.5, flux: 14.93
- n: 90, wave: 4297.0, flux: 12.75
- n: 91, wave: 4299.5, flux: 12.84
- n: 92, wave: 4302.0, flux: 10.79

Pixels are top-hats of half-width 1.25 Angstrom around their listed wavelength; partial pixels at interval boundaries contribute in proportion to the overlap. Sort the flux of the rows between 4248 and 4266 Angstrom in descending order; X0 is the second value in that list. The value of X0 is 16.05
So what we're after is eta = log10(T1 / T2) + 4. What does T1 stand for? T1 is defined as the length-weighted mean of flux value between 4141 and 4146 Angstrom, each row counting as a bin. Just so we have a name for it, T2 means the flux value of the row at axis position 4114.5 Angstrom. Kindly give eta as 3.952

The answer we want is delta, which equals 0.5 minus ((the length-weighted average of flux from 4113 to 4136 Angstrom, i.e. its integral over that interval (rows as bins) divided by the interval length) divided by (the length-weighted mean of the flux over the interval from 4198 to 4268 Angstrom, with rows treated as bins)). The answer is -0.447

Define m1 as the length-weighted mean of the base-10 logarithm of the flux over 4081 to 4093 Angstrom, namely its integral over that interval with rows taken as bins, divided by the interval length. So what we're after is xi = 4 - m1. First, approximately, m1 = 1.18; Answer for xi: 2.82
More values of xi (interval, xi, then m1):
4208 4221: 2.83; 1.17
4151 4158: 2.86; 1.14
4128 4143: 2.84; 1.16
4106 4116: 2.85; 1.15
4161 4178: 2.84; 1.16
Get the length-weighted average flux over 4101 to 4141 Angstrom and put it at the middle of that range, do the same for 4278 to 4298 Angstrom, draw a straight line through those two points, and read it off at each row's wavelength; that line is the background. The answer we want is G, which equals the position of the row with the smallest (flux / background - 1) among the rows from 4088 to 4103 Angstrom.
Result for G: 4102.0 Angstrom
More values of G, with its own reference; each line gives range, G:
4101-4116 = 4102.0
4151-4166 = 4152.0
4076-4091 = 4077.0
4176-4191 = 4179.5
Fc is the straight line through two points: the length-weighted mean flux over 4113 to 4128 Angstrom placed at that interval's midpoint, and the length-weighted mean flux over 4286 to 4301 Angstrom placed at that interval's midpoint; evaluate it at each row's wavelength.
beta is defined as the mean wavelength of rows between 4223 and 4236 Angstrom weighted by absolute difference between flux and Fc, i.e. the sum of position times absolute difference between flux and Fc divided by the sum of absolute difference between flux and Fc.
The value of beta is 4229.1 Angstrom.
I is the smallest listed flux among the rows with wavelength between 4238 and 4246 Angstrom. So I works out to 16.3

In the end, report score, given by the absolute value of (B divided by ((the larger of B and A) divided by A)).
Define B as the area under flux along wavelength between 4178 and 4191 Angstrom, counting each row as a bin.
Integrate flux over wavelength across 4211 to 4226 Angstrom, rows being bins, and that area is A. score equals 197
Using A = 217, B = 197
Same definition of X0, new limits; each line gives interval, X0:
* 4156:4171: 15.03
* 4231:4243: 16.3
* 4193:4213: 15.81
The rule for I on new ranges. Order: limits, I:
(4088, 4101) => 11.32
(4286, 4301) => 12.75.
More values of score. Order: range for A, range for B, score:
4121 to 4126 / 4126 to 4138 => 69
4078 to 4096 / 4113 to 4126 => 192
